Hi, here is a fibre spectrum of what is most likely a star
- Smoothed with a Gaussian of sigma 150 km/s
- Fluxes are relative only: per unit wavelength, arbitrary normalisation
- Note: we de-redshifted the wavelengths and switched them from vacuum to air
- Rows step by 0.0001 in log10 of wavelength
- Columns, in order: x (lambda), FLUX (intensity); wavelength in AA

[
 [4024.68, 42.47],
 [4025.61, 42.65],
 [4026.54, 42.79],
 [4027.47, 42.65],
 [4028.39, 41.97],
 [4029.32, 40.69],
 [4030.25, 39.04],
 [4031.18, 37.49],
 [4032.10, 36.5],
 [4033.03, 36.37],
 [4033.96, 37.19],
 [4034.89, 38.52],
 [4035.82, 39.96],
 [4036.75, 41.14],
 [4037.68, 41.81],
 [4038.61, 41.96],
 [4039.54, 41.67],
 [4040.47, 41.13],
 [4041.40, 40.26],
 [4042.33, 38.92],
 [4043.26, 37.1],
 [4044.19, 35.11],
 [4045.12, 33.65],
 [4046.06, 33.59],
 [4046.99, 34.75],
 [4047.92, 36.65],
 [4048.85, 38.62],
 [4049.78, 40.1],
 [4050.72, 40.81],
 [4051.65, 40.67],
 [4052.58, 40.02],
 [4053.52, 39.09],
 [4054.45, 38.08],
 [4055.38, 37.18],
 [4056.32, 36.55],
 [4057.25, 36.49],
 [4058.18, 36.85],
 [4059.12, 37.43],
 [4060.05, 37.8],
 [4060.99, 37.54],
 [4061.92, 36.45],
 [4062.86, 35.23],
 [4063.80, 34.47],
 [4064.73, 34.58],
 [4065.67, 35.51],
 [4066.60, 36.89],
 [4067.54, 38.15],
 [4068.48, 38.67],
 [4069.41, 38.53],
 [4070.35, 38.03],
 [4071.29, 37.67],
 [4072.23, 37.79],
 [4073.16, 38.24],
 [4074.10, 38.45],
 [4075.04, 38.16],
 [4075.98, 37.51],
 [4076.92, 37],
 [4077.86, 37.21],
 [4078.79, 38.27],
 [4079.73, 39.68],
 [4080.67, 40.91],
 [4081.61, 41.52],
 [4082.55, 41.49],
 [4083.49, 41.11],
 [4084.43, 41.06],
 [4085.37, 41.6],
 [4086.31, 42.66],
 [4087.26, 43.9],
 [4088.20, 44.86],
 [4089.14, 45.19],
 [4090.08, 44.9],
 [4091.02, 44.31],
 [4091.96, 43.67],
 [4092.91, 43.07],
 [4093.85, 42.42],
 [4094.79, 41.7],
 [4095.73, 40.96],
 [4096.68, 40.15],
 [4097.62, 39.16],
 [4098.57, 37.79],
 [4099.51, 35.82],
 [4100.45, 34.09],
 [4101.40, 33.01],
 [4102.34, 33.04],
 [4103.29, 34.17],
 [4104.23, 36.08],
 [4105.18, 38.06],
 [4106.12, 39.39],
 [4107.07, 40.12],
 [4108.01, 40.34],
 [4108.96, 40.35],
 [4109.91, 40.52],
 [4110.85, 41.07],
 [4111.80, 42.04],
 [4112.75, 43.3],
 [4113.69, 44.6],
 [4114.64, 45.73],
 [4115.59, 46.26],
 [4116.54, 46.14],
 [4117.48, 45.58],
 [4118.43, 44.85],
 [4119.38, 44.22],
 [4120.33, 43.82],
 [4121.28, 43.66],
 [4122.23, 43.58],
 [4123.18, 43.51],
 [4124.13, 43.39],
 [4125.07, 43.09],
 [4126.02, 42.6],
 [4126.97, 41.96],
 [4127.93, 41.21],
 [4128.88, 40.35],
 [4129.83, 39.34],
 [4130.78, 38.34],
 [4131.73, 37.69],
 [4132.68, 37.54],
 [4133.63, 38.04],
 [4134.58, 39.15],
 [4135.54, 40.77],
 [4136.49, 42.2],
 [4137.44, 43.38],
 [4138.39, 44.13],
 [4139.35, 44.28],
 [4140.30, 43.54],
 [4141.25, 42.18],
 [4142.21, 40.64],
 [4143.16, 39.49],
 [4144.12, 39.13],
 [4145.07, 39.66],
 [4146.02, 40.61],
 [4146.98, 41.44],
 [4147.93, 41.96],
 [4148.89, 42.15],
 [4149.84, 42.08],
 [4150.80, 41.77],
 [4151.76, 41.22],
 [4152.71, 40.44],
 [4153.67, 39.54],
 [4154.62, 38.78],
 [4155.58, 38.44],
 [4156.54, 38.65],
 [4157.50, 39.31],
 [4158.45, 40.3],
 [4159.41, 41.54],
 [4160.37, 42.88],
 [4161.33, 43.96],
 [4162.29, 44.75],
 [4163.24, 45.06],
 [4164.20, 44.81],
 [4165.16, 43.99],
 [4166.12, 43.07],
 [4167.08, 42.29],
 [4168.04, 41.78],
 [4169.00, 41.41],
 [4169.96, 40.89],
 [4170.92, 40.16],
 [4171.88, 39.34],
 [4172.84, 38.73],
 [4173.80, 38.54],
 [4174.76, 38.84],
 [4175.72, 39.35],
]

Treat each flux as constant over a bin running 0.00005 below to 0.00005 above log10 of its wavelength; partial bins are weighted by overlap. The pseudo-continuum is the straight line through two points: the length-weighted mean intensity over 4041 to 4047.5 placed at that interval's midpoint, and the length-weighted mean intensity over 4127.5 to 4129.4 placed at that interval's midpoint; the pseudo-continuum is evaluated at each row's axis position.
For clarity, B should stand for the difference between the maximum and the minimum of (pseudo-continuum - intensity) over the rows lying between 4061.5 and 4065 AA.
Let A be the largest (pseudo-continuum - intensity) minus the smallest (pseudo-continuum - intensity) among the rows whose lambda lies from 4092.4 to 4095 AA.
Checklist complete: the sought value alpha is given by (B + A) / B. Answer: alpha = 1.7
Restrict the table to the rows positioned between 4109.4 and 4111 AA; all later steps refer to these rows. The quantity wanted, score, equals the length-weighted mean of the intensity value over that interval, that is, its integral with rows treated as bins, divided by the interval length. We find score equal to 41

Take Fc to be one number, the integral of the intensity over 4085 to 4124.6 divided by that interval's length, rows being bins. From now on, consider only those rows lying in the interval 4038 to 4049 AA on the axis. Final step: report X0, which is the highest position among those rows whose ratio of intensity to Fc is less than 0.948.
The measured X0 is 4048.85 AA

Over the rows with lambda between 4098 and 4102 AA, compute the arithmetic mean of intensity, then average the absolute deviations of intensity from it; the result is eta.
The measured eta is 1.6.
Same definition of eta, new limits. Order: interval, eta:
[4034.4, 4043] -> 1.1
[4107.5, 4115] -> 1.7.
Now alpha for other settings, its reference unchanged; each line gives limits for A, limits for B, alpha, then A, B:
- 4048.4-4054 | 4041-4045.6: 1.3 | 2.1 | 6.8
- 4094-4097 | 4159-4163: 1.5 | 1.7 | 3.1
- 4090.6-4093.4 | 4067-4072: 2.2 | 1.3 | 1.2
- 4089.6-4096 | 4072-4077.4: 3.6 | 4.2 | 1.6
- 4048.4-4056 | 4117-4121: 3.0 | 3.9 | 1.9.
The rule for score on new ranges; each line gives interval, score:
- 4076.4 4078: 37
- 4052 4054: 40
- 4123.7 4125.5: 43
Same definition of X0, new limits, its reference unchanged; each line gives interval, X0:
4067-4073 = 4072.23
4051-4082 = 4078.79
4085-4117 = 4105.18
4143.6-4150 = 4144.12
